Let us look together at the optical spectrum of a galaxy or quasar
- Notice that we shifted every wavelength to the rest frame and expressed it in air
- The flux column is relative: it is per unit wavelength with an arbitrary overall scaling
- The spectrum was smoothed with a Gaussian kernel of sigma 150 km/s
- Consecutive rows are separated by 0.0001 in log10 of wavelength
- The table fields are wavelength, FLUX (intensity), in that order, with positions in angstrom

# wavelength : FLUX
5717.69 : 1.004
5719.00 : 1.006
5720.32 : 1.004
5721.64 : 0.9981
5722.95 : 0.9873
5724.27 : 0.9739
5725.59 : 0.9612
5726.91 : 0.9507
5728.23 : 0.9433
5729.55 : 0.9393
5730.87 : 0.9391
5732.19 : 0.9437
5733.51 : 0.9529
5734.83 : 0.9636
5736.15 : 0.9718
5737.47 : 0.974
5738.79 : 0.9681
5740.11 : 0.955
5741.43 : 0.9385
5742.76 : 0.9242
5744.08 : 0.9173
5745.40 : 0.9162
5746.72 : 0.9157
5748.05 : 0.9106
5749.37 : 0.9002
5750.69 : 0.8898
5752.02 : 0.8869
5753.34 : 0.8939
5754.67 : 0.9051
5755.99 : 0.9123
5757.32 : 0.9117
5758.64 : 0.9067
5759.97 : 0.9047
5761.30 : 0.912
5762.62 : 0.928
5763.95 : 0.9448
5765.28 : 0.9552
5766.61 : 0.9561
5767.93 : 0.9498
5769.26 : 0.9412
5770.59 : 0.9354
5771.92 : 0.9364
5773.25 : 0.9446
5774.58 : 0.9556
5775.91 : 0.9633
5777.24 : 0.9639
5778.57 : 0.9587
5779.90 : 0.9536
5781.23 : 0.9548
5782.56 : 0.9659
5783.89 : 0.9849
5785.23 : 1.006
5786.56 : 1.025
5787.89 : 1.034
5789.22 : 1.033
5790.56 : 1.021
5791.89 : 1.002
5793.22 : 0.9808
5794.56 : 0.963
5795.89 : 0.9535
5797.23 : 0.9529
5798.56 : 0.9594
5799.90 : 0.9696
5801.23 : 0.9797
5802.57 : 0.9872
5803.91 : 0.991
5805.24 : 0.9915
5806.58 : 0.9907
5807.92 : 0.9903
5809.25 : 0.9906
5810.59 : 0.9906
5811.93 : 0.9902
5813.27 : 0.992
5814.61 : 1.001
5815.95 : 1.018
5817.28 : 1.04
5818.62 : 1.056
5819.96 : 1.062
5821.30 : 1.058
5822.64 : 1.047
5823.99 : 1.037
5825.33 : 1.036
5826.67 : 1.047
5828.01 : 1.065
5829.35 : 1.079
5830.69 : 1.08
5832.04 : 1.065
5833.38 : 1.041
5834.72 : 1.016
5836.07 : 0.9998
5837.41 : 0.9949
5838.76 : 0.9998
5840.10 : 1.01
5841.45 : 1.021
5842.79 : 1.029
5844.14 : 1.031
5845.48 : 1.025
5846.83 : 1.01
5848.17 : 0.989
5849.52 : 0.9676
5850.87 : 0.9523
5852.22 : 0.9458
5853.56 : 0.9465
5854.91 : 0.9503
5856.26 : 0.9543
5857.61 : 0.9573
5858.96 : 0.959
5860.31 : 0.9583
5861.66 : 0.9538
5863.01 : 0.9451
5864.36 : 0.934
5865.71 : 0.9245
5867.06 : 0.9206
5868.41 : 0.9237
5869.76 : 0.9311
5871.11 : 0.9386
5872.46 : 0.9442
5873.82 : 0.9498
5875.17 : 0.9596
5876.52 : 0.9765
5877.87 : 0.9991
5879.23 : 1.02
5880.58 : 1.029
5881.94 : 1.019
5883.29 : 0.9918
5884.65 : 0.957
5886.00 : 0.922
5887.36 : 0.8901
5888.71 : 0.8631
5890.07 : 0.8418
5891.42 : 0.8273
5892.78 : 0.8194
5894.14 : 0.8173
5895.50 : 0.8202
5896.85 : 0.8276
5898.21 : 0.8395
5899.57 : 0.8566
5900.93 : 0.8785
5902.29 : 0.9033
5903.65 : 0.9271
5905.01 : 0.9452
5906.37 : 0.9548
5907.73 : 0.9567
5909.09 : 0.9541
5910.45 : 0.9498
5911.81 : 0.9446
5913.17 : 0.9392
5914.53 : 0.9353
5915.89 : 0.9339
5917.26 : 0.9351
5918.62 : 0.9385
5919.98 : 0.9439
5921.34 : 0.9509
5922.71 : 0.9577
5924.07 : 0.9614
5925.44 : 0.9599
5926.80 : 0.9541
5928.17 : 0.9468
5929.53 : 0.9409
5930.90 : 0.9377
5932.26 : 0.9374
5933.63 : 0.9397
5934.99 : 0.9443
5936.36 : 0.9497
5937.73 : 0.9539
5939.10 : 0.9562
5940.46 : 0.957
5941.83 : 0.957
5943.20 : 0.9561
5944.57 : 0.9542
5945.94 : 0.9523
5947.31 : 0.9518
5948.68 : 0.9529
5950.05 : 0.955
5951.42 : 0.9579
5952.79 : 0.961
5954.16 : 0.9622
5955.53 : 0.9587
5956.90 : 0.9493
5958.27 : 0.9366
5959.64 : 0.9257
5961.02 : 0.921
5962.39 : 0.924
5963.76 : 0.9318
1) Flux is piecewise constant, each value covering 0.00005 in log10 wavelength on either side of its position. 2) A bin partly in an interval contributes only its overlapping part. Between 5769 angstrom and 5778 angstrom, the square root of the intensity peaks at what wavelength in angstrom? 5777.24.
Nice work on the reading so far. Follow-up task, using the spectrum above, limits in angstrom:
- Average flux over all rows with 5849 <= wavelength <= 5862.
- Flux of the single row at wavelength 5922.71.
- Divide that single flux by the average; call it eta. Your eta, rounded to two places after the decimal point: 1.00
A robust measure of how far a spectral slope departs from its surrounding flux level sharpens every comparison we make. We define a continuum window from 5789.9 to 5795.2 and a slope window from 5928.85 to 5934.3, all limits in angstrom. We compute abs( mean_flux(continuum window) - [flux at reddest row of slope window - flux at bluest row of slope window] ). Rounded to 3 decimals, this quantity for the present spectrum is 0.993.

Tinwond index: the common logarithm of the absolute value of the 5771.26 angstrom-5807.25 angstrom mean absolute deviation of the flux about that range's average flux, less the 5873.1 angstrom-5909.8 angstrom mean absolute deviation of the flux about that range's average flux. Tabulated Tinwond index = -1.42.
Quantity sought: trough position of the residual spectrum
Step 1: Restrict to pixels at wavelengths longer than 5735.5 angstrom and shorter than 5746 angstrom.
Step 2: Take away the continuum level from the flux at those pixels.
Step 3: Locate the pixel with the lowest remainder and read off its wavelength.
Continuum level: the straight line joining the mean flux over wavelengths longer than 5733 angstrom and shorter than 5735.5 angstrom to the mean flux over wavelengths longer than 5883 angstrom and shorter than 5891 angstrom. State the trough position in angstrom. 5745.40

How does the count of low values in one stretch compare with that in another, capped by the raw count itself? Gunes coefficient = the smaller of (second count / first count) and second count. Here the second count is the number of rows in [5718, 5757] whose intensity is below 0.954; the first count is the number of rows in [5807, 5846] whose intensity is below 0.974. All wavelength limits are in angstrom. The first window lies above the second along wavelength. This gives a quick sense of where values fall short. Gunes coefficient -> 18.0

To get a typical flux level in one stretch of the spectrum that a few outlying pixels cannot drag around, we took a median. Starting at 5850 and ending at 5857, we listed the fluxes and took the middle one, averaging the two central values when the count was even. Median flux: 0.95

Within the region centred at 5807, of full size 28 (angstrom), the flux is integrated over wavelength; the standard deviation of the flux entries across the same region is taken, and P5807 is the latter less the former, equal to -27.8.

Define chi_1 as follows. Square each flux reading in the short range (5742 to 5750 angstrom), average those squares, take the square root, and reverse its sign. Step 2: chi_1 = -0.914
